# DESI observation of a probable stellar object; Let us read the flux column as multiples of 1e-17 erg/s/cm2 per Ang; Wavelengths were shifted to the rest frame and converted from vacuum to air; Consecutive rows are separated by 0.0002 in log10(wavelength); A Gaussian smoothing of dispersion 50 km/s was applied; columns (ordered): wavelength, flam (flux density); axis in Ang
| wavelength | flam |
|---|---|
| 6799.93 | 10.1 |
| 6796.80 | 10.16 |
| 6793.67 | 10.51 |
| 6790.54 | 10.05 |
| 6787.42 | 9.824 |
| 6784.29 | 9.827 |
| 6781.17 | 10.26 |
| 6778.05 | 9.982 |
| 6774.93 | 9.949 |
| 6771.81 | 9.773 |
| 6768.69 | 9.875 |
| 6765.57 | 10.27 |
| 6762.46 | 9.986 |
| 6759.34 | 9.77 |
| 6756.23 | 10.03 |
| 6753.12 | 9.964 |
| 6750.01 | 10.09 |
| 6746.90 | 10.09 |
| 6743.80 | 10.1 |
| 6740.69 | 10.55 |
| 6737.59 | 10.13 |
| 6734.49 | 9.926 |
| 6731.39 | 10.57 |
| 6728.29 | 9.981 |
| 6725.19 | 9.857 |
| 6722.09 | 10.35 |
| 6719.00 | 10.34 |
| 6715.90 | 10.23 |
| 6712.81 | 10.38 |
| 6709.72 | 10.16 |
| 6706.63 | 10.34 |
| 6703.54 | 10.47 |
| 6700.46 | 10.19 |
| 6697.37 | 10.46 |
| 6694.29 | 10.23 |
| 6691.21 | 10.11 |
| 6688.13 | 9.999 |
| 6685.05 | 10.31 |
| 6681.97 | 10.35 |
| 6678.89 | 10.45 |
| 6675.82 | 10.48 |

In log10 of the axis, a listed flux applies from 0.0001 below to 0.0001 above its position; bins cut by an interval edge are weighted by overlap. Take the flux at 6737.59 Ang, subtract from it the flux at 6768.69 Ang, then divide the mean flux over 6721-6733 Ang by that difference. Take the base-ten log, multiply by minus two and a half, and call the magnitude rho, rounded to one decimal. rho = -4.0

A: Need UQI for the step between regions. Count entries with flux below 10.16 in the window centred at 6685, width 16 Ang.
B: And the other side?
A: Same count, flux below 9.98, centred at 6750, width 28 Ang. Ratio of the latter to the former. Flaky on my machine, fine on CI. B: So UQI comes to 1.00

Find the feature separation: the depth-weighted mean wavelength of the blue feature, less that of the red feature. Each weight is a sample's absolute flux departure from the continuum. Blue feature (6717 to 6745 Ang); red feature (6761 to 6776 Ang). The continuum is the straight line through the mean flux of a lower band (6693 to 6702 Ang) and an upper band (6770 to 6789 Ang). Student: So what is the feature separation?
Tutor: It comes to -37.2 Ang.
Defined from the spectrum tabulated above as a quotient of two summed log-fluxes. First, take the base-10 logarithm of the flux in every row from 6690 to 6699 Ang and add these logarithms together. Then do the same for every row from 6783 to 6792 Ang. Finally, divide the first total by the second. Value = 1.0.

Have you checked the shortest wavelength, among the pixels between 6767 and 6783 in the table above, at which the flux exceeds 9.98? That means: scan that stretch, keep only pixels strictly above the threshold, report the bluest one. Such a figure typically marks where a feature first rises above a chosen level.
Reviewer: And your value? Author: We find 6778.05 Ang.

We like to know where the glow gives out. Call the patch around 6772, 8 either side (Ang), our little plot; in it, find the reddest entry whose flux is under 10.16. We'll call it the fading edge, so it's 6778.05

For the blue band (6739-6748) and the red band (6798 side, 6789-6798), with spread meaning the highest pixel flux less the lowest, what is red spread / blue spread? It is 1.0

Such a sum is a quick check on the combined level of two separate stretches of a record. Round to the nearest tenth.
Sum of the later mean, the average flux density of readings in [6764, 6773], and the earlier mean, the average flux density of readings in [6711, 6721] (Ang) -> 20.3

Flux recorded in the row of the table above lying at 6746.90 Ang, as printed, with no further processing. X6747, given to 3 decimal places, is 10.090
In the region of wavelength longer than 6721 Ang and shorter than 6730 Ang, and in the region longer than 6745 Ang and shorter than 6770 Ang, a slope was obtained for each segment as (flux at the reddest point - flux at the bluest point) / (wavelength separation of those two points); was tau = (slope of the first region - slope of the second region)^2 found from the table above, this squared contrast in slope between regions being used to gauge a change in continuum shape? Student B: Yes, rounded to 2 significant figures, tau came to 0.0025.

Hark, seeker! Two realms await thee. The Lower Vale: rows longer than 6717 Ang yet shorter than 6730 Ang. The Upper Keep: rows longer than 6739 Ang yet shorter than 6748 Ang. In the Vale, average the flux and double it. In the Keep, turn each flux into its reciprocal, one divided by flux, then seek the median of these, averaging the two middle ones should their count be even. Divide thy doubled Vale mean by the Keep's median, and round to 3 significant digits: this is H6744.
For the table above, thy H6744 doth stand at 205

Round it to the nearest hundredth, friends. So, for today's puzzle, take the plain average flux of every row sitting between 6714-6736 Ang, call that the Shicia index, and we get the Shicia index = 10.18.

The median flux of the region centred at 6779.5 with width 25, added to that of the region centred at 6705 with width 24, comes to 20.2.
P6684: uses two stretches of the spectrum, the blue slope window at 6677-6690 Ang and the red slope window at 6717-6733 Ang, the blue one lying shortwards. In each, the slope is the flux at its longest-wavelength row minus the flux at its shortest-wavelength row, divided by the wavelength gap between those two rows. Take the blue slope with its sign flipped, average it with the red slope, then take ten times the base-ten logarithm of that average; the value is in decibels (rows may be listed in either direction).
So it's -14.7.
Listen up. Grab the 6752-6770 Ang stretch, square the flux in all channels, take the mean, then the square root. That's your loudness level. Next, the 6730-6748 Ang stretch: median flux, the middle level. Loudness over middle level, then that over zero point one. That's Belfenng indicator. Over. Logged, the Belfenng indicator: 9.87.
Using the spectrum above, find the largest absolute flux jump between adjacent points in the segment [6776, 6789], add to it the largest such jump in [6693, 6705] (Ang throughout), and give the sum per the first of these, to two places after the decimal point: 1.65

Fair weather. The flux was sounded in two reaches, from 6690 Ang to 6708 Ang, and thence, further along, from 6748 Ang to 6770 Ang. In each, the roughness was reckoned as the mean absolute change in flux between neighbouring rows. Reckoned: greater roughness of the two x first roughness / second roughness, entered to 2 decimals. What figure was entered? 0.21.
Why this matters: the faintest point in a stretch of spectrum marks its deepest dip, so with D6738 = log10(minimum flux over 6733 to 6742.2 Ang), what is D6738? 1.00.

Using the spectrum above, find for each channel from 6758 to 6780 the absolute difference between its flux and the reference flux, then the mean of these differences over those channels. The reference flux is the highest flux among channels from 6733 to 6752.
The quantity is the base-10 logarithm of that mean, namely -0.22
